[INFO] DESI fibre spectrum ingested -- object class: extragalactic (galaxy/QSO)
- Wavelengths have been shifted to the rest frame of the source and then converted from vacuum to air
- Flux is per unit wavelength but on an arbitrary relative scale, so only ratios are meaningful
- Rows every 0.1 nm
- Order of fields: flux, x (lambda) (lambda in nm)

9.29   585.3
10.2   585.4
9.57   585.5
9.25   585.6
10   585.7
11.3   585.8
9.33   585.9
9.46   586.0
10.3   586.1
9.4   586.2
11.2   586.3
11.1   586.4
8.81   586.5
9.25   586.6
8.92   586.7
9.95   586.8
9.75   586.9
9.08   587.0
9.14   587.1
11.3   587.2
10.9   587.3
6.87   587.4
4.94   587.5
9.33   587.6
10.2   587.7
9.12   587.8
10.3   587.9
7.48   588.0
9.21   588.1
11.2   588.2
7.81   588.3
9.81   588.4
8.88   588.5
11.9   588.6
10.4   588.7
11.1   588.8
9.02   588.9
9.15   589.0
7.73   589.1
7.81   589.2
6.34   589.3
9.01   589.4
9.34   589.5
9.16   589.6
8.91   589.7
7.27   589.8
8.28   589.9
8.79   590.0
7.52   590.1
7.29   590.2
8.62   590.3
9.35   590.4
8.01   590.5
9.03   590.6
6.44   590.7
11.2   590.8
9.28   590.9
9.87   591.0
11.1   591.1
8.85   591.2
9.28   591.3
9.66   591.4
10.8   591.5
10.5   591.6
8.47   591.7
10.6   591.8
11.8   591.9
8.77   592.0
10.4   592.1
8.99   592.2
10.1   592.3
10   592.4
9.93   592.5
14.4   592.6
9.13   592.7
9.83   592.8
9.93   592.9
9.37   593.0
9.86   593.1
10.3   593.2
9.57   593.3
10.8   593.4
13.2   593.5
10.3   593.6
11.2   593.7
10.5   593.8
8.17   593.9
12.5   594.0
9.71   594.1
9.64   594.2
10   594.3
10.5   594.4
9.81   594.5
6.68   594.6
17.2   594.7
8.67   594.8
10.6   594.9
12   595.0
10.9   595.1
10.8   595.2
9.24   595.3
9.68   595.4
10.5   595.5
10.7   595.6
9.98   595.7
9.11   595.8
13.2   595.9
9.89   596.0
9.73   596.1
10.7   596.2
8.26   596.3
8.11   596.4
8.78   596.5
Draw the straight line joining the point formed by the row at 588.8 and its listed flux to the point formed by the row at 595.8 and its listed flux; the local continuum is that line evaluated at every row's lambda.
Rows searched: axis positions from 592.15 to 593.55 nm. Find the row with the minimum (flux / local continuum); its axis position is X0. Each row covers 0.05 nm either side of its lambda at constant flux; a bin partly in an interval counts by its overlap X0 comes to 592.2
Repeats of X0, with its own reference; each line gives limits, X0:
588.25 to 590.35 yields 589.3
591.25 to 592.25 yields 591.7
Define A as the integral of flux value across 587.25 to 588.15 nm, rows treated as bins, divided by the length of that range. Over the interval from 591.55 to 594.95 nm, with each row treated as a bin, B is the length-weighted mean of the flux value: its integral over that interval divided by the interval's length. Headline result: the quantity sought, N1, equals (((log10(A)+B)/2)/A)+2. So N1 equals 2.65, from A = 8.7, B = 10.3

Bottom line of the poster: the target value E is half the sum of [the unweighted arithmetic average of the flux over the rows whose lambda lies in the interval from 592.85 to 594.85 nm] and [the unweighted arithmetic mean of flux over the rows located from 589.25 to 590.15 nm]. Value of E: 9.3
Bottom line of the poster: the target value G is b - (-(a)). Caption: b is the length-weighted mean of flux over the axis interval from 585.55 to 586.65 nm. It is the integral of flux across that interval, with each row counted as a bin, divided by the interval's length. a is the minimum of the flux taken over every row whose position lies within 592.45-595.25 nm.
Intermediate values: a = 6.68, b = 9.9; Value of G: 16.6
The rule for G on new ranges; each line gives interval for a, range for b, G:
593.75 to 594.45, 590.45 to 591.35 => 17.4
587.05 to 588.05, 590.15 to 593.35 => 14.7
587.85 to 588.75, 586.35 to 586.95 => 17.1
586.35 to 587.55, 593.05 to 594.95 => 15.4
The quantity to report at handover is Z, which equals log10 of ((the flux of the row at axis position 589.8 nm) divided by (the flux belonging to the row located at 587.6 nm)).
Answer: -0.11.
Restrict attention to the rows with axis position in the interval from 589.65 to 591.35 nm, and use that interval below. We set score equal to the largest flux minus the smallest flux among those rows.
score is 4.8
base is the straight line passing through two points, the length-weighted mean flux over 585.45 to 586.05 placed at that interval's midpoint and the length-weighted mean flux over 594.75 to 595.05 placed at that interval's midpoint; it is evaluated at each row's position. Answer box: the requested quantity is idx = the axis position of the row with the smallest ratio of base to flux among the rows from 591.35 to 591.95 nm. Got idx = 591.9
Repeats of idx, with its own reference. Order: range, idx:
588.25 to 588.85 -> 588.6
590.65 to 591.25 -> 590.8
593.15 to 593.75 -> 593.5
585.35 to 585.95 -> 585.8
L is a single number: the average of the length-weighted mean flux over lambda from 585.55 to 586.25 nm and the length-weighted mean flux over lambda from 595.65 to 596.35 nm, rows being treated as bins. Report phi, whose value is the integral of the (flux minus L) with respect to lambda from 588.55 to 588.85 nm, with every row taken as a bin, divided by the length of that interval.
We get 1.1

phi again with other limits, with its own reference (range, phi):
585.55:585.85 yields 0.2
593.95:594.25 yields 0.6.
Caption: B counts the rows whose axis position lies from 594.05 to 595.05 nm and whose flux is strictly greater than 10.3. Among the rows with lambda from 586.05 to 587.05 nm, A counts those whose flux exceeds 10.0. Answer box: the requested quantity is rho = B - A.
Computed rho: 1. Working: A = 3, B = 4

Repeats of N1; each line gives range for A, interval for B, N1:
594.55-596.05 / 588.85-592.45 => 2.48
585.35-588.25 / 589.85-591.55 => 2.52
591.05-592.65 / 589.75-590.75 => 2.44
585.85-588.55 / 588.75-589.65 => 2.52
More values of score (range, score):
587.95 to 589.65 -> 5.6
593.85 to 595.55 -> 10.5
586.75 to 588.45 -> 6.4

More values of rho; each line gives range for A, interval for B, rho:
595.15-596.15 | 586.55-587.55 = -2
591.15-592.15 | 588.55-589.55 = -2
